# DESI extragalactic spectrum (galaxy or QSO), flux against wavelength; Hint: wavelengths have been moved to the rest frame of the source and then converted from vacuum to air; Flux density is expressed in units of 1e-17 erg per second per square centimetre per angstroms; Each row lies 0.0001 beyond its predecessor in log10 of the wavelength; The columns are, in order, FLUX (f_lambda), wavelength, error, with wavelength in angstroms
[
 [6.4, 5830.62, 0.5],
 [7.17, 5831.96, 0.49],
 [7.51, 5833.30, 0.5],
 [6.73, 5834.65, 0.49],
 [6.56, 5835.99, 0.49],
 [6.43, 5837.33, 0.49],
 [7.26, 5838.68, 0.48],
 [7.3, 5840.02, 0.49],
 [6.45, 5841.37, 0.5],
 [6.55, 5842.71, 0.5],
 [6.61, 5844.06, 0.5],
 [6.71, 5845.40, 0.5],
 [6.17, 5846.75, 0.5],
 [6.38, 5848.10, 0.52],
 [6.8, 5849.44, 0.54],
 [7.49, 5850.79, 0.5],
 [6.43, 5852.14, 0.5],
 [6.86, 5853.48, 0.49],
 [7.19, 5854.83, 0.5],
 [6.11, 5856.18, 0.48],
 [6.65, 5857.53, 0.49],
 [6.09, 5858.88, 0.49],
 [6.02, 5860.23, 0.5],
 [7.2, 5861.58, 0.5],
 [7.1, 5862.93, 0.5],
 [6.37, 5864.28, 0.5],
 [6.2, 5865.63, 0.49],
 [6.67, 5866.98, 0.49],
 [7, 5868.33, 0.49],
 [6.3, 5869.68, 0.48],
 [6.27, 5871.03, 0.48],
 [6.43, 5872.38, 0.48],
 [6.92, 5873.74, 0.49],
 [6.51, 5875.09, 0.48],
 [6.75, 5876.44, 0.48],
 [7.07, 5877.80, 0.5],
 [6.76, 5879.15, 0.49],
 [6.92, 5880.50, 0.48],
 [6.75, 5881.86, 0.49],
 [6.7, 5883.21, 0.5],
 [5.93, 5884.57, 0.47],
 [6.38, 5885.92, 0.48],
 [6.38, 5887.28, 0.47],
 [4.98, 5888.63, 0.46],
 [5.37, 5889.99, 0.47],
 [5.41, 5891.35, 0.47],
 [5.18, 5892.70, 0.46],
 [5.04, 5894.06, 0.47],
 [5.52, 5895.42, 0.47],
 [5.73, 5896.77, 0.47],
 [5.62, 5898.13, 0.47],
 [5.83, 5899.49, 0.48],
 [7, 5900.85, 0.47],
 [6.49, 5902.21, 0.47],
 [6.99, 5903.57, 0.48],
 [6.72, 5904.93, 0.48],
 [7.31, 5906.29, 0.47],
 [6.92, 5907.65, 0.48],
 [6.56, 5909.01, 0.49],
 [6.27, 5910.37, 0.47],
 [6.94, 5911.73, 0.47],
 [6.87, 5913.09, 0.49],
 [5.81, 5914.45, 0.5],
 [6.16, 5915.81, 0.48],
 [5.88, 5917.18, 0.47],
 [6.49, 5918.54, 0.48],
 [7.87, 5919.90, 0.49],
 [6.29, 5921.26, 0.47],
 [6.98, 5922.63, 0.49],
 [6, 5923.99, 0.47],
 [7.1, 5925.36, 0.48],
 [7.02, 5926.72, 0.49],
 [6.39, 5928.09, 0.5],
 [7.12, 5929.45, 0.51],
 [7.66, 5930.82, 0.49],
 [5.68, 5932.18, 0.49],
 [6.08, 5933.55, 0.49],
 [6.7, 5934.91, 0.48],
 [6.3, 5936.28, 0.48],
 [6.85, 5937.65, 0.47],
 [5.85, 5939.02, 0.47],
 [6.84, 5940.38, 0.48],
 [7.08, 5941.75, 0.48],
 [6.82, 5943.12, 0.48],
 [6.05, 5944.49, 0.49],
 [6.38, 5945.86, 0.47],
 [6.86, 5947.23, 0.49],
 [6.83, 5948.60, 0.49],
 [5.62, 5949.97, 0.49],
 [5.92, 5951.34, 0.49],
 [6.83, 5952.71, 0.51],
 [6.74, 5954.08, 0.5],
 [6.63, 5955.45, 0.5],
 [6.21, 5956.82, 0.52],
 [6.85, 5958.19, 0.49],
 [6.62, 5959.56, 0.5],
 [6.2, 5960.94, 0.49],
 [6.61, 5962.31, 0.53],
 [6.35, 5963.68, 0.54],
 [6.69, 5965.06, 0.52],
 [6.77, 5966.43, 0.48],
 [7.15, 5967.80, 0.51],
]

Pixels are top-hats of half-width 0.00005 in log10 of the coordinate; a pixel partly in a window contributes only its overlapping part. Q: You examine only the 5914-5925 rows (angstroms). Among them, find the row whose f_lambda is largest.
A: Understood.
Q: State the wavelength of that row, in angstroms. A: 5919.90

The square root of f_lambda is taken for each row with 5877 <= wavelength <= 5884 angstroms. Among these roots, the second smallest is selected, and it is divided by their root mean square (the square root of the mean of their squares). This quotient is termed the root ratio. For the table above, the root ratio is 0.993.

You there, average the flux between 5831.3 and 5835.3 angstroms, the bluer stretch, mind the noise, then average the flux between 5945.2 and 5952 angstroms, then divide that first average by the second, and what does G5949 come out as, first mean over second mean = 1.13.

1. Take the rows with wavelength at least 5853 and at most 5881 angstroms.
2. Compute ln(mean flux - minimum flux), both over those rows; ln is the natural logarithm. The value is -0.5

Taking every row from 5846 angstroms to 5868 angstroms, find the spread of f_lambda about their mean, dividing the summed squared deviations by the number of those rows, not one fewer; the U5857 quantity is 0.45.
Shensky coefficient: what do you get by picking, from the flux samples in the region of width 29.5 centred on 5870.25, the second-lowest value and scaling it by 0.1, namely 0.60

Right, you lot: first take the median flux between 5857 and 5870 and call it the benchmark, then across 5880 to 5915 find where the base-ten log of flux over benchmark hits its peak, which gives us 5906.29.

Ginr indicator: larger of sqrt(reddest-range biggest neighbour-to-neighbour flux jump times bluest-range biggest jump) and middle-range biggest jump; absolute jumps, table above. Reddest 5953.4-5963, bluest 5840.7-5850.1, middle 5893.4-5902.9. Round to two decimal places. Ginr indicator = 1.17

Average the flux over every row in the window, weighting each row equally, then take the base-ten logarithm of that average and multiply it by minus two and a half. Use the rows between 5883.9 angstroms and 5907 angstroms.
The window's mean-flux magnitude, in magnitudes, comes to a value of -1.944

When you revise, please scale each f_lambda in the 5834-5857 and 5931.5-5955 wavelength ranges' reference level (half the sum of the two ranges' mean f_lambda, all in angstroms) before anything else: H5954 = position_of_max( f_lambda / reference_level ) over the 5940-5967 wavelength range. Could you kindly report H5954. 5941.75 angstroms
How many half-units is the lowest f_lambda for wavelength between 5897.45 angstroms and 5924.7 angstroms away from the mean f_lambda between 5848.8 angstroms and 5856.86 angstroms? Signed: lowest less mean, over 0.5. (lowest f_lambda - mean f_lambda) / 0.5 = -2.4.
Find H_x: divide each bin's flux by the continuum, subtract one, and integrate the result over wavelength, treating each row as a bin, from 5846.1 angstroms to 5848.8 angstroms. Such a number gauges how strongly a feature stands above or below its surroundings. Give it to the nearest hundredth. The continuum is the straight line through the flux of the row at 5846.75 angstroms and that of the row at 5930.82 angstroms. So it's 0.04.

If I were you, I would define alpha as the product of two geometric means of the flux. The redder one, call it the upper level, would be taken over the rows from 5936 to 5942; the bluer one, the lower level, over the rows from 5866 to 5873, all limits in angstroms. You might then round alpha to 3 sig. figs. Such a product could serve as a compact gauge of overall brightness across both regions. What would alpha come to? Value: 42.9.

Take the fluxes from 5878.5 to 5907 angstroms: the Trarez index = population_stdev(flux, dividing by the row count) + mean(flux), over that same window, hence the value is 6.9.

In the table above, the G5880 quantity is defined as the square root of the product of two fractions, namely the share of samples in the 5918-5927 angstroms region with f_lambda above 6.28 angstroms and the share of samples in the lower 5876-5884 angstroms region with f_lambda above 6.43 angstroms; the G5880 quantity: 0.93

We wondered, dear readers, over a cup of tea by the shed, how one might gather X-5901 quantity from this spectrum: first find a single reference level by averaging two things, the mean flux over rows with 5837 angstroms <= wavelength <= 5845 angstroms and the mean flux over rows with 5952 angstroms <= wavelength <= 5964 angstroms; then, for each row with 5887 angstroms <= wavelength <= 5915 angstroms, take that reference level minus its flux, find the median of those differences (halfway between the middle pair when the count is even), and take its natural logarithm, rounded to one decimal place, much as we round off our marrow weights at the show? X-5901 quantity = -0.9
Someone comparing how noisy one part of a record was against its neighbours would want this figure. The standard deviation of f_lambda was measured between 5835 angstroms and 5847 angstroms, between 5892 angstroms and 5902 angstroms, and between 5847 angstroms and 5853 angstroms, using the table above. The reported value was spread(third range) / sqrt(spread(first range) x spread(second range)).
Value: 1.0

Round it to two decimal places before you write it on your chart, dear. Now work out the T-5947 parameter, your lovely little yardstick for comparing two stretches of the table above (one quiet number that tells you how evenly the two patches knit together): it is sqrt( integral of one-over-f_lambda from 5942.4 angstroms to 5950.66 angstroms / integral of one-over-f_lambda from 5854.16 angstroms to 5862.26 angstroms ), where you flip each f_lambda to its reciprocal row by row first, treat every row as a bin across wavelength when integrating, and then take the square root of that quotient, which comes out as 1.02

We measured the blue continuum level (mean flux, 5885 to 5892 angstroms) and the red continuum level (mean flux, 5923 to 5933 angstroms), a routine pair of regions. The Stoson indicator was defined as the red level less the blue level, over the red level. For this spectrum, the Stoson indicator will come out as 0.15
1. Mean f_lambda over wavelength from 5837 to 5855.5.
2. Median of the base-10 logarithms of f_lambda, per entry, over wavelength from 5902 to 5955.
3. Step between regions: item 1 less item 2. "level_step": 5.9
